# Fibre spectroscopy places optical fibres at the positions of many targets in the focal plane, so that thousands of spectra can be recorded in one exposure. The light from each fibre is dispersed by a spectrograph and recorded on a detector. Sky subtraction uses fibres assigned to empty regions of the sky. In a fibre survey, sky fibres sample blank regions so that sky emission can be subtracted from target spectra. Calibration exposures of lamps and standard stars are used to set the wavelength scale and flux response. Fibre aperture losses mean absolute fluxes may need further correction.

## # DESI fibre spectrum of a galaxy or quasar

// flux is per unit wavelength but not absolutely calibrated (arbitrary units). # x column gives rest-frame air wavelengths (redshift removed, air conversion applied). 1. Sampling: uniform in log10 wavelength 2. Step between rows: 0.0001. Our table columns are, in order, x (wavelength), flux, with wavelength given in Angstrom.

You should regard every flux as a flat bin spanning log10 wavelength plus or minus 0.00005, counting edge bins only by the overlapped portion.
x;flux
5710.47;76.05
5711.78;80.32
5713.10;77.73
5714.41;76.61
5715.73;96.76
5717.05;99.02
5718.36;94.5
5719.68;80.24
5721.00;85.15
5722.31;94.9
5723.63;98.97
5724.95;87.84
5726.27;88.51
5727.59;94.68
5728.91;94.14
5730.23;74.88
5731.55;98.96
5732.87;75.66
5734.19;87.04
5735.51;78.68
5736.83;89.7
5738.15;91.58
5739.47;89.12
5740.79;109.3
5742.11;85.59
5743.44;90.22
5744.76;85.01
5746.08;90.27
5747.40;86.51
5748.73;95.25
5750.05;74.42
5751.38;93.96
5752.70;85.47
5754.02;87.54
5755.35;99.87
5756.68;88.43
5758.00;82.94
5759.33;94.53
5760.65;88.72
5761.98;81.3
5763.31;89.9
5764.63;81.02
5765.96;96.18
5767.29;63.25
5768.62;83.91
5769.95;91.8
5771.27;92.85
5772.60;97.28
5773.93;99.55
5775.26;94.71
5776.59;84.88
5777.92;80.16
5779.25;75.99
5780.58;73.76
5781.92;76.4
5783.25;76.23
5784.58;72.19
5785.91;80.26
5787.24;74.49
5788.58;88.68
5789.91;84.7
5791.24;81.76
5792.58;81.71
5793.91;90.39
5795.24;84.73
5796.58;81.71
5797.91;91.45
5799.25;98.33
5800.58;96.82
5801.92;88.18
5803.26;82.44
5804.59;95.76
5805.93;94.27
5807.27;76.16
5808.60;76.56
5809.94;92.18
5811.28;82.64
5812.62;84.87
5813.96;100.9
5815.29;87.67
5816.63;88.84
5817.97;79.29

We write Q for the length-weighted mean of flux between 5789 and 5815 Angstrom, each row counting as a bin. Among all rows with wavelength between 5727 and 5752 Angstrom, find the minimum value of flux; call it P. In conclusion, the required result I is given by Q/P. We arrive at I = 1.18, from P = 74.42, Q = 88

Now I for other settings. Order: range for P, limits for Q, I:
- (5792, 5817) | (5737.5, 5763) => 1.17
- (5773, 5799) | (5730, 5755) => 1.22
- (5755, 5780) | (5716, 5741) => 1.42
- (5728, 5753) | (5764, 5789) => 1.12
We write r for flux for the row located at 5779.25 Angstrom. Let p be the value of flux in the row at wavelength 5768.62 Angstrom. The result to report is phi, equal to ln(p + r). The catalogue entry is 5.07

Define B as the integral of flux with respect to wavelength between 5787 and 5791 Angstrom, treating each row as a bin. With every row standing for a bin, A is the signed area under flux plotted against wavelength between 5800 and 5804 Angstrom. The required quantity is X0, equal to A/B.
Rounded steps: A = 356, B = 334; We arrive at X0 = 1.068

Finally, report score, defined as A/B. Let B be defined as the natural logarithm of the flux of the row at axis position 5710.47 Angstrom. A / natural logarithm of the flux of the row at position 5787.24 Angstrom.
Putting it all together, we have 1.00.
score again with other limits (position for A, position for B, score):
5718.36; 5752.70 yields 1.02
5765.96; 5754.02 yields 1.02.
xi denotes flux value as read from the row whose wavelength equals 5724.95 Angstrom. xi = 87.84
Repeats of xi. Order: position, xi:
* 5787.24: 74.49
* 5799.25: 98.33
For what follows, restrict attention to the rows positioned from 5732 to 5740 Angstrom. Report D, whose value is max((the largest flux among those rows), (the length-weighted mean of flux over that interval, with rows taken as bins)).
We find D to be 92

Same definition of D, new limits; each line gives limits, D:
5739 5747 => 109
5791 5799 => 91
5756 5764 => 95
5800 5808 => 97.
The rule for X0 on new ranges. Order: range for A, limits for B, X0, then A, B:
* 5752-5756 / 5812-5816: 0.997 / 364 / 365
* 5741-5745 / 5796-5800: 0.985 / 358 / 364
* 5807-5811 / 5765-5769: 1.019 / 329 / 323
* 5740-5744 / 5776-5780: 1.184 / 379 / 321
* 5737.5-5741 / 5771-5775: 0.861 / 333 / 387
